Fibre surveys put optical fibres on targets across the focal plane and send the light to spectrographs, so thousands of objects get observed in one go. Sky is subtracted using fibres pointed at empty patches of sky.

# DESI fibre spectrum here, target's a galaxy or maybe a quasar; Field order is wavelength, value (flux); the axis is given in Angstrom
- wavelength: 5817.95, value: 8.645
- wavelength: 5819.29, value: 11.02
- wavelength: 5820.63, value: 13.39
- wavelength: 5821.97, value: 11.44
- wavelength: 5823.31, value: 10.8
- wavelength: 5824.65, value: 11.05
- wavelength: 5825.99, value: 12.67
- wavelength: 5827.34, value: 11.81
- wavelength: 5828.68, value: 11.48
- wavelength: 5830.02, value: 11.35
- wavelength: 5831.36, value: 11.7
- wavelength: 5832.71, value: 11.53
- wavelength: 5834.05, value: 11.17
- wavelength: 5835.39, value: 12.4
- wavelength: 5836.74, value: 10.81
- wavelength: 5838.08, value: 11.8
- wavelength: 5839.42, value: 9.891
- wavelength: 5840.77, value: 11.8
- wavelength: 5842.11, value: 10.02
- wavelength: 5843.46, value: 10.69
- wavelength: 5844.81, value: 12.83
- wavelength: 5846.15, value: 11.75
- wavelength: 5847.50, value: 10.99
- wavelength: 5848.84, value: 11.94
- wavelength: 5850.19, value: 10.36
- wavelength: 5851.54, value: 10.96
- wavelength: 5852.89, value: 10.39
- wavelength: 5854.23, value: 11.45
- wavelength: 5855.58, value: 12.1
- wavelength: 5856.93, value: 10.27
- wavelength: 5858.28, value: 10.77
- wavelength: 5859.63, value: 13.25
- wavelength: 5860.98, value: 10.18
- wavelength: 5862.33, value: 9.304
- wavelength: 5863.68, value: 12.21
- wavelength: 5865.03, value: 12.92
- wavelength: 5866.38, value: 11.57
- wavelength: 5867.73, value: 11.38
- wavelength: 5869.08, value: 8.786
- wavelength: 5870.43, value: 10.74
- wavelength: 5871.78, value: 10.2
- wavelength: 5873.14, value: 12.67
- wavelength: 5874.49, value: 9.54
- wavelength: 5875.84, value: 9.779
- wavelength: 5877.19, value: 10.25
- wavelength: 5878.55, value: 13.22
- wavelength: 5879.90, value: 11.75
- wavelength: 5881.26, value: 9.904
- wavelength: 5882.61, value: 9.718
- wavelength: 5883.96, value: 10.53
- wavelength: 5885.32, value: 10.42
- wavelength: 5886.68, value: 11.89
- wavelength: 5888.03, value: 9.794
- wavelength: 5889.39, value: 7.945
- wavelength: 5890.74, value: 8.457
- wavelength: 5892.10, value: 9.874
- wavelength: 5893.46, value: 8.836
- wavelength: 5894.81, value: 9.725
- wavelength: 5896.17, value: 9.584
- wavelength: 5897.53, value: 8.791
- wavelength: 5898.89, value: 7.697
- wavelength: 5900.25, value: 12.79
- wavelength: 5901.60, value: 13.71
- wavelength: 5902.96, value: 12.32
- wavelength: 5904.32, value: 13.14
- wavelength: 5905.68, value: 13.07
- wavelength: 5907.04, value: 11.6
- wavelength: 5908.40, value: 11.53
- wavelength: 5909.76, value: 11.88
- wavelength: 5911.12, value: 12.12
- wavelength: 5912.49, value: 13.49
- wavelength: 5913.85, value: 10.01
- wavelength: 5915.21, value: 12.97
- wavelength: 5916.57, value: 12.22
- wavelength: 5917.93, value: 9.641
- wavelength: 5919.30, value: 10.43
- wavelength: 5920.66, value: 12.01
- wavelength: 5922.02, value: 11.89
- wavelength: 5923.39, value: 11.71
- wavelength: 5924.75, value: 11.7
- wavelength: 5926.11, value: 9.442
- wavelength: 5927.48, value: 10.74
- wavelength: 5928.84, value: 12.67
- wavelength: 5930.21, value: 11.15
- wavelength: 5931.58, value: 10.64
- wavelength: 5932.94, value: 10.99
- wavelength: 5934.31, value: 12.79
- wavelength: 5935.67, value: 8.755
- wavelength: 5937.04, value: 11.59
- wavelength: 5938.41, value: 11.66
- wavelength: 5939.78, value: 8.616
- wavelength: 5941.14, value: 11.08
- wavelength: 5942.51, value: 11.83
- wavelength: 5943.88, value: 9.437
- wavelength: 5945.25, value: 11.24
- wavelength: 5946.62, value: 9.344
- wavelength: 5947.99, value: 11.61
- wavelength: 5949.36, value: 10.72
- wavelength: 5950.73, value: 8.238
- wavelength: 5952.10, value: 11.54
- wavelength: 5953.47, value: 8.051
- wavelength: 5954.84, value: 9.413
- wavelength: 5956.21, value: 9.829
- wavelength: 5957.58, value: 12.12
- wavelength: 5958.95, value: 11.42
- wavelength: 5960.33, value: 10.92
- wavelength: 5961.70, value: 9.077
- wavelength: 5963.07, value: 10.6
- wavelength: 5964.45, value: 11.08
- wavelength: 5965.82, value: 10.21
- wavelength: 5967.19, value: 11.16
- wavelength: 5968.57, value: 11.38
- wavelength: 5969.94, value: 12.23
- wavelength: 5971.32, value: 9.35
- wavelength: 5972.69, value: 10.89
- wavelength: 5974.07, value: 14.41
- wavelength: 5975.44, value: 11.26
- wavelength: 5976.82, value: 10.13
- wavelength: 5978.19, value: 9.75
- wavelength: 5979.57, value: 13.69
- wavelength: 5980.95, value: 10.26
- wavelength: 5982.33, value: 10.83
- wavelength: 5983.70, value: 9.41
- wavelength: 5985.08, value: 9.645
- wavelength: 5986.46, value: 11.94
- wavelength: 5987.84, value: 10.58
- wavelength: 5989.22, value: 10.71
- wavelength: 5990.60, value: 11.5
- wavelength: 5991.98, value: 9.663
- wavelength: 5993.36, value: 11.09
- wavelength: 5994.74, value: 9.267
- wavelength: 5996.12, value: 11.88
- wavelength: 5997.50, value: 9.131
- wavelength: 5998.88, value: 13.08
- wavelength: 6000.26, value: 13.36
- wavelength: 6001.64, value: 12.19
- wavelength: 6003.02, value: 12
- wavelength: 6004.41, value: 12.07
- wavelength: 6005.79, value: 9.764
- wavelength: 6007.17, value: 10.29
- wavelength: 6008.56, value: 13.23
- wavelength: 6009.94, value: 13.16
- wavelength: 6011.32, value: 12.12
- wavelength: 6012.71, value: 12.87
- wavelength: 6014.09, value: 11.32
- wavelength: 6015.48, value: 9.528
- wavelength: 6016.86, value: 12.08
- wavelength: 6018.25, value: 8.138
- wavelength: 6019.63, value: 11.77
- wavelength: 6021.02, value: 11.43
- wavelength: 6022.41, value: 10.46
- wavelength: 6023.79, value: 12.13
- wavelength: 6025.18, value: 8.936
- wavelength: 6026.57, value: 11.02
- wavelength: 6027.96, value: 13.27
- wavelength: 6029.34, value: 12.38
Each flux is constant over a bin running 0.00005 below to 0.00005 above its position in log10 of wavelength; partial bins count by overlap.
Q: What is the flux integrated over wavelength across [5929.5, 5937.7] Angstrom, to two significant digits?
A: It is 90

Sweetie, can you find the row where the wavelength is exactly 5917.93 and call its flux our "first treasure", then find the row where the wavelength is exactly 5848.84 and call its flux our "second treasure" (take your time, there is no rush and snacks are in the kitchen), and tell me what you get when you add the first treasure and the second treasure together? 22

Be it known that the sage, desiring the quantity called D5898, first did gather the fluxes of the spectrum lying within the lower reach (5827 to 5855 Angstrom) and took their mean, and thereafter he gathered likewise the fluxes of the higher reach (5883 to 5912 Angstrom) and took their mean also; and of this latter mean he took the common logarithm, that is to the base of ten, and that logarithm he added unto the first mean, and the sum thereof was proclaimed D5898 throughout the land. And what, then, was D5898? 12.3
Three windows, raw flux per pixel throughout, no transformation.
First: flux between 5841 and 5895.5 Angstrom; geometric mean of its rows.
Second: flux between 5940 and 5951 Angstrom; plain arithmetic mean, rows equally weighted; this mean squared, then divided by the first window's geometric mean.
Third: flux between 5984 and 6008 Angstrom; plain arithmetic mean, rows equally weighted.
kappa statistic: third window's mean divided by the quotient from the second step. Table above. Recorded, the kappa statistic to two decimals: 1.08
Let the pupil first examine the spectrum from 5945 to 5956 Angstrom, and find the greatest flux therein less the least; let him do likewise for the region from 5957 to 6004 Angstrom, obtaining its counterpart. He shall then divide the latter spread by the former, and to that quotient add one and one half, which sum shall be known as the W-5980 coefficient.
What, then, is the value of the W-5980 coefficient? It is 3.00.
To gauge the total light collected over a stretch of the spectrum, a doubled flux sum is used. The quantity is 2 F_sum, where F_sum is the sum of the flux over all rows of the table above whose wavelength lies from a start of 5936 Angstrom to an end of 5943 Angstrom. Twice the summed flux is 110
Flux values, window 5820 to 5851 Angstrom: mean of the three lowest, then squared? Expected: 102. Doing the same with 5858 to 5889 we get 85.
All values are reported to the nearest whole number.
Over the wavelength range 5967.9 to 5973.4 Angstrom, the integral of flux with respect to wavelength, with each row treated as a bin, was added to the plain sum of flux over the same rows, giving 104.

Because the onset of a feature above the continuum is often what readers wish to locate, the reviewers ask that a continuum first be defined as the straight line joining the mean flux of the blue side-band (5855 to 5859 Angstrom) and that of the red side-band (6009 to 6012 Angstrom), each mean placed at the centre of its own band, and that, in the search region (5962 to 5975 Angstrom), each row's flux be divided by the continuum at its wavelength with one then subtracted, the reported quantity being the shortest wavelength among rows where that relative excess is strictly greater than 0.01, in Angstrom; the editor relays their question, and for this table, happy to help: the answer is 5974.07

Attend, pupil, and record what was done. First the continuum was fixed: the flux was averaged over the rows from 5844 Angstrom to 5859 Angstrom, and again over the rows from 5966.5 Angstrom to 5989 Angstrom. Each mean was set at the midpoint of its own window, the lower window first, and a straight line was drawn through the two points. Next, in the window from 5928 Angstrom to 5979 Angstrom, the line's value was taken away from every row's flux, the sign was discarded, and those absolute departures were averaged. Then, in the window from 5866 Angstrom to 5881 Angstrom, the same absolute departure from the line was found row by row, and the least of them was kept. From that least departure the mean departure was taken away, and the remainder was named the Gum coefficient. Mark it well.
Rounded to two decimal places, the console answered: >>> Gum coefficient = -0.89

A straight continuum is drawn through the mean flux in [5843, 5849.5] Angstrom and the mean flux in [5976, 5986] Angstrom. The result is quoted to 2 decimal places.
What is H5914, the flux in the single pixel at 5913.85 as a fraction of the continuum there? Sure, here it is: 0.90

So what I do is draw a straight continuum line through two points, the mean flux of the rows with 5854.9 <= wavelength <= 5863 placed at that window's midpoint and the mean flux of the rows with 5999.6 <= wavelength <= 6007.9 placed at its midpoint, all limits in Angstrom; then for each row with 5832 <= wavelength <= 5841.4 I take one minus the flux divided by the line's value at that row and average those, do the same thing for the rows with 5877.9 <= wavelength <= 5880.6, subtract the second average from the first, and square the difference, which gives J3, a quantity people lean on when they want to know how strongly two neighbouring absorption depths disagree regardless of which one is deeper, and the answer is 0.007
